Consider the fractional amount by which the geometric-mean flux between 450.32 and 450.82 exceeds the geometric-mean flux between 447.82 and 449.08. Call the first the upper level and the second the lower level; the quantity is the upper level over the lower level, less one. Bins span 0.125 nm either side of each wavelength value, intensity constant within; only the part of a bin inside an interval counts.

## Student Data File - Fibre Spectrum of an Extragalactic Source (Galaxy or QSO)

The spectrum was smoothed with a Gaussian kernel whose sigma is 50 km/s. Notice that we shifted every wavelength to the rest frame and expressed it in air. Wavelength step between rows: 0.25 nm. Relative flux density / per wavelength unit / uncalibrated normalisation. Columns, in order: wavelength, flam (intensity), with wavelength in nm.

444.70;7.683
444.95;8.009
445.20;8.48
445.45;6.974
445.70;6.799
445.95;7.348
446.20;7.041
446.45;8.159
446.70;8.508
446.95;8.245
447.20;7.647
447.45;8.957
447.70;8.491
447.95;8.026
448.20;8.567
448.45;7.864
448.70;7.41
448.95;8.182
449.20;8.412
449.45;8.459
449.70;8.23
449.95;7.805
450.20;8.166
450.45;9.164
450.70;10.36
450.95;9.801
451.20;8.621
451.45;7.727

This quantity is 0.218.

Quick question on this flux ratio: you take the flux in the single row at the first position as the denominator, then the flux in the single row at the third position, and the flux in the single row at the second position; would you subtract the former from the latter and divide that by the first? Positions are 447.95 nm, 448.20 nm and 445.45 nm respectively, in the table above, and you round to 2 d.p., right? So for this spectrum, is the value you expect -0.20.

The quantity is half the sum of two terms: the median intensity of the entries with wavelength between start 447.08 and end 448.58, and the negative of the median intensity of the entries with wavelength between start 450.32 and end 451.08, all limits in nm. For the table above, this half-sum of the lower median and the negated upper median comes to -0.77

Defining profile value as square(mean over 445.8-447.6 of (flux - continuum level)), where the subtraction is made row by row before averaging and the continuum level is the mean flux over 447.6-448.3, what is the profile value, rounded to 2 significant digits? 0.14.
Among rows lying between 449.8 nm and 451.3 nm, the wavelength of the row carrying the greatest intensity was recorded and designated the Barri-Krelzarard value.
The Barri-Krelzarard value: 450.70 nm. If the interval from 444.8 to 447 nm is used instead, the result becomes 446.70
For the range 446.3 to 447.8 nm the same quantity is 447.45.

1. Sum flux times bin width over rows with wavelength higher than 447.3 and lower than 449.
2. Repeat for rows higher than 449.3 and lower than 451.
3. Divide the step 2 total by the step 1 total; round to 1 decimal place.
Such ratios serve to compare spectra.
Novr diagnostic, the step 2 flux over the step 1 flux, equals 1.1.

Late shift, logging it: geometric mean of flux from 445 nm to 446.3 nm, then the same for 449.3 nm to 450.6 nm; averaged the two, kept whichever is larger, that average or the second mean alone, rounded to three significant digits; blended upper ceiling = 8.35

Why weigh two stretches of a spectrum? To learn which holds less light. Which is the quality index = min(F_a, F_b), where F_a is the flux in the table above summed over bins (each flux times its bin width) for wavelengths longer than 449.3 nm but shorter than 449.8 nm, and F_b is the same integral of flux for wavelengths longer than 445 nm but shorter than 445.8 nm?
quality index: 4.2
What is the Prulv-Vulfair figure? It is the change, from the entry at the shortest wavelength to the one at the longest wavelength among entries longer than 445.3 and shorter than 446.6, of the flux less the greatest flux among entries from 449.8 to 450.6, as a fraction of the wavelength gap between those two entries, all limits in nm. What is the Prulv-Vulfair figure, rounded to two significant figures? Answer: 1.2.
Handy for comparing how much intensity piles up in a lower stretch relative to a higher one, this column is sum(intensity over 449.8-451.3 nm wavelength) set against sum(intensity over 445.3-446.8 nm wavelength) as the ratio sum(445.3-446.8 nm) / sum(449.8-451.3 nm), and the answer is 0.83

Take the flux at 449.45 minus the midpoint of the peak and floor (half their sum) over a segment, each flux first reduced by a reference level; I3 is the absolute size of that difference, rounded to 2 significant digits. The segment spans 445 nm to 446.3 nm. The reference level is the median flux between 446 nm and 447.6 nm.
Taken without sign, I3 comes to 0.82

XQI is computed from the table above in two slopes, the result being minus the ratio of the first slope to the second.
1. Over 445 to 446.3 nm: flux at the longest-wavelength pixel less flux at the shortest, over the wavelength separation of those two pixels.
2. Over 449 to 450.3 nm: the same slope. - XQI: -5.8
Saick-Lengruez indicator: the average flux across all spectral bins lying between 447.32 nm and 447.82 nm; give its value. 8.7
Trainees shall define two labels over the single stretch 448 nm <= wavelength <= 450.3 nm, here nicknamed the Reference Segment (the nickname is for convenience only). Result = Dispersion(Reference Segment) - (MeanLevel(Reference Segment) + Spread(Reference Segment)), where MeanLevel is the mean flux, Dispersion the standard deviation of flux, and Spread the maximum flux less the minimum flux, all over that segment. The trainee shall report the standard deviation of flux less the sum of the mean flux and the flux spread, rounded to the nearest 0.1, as -8.9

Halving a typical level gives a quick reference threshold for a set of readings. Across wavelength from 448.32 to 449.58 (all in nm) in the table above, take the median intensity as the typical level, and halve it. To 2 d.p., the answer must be 4.09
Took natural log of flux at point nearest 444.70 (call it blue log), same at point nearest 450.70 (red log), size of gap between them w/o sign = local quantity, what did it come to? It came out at 0.30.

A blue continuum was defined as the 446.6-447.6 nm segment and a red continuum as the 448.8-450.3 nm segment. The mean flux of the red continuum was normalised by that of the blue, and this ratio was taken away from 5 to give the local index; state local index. 4.02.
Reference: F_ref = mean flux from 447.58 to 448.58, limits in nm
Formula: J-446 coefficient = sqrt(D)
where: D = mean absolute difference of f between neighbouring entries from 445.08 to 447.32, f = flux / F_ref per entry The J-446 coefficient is 0.272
